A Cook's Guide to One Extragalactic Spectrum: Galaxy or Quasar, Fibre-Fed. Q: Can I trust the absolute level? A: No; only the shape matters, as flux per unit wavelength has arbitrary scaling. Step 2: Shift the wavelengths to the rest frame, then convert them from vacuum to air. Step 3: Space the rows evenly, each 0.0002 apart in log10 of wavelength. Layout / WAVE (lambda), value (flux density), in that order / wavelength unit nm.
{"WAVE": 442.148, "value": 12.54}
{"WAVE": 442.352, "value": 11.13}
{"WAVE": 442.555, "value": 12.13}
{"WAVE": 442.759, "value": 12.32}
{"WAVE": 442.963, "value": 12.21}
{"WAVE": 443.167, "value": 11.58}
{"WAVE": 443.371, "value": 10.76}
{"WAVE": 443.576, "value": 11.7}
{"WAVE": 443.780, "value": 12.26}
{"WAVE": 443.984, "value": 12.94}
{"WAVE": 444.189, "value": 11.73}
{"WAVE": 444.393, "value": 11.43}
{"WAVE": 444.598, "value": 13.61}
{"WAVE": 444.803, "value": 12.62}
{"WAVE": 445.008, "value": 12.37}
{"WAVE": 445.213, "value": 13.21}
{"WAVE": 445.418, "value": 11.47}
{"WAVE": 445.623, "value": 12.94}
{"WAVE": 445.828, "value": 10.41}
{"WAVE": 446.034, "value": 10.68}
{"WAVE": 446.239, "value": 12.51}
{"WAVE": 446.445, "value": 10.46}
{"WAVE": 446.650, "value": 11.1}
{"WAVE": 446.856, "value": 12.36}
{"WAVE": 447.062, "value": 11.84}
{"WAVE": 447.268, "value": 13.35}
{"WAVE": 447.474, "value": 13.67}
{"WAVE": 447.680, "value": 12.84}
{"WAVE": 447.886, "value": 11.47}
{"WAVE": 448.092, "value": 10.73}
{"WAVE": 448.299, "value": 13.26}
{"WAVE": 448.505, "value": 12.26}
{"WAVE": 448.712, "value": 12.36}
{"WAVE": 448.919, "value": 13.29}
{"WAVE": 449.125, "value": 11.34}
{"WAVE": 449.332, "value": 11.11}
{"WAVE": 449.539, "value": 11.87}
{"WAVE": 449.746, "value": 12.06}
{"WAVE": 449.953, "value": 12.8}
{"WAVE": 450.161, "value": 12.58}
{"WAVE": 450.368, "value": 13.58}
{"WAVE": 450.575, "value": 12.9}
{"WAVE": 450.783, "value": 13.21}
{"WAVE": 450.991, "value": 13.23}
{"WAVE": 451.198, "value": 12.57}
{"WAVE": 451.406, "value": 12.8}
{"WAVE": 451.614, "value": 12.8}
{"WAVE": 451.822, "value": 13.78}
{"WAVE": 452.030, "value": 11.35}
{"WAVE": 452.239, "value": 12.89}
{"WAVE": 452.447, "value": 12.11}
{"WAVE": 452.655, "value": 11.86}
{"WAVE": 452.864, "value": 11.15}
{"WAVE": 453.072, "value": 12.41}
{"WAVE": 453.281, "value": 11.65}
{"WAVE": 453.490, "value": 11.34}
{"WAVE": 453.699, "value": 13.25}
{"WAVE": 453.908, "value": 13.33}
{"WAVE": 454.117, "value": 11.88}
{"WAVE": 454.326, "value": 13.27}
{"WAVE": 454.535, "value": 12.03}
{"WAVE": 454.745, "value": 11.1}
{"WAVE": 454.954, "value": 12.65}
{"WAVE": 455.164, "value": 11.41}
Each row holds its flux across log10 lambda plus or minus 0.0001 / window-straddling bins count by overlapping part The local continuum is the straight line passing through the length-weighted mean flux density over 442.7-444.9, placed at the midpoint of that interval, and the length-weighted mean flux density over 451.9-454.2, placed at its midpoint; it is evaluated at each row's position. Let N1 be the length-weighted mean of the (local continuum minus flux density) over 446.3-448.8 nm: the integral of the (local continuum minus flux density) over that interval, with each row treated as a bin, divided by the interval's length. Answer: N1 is -0.04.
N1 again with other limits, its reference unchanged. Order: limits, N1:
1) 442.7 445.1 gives -0.02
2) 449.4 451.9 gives -0.69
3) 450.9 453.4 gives -0.25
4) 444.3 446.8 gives 0.19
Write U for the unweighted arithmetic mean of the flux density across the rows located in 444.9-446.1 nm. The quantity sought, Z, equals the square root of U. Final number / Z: 3.442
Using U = 11.8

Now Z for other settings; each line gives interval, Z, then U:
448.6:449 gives 3.581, 12.8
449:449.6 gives 3.382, 11.4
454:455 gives 3.491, 12.2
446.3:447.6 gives 3.483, 12.1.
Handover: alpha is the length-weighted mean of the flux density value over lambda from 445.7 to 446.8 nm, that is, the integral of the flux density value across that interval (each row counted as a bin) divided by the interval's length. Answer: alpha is 11.1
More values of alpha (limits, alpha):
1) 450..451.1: 13.1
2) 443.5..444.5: 12.0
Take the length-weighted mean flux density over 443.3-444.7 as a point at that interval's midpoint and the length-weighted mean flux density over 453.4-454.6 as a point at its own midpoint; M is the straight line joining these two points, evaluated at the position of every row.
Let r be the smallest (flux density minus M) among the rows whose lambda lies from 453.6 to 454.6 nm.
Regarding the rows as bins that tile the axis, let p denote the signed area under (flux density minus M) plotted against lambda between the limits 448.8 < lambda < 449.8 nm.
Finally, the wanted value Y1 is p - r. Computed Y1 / 0.3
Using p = -0.4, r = -0.7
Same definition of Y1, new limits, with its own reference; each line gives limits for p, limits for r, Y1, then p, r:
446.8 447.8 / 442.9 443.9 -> 1.9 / 0.6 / -1.3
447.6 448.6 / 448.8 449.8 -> 1.0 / -0.2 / -1.2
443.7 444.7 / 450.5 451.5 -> 0.2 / 0.3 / 0.1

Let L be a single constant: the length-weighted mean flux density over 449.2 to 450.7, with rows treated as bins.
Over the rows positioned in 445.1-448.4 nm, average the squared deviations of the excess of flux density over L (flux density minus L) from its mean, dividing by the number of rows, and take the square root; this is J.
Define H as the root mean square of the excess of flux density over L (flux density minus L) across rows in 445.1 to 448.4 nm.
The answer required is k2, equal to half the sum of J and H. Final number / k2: 1.13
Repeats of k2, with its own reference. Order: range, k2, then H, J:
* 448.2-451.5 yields 0.70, 0.71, 0.69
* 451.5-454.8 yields 0.84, 0.85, 0.84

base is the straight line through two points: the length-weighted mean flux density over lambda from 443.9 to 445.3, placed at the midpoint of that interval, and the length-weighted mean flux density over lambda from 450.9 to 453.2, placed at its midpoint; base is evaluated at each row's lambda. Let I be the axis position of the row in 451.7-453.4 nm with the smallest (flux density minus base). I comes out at 452.864 nm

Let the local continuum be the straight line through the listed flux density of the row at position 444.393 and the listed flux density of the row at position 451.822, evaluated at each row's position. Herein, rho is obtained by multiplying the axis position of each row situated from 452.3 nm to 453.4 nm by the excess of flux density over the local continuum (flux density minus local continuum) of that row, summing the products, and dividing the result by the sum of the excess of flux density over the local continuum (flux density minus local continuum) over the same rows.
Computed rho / 452.88 nm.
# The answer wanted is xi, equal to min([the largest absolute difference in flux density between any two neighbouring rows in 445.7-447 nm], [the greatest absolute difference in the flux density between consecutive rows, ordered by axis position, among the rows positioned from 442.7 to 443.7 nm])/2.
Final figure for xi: 0.47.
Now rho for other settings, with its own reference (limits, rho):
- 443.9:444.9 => 444.42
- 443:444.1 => 443.79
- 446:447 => 446.36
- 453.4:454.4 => 453.87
